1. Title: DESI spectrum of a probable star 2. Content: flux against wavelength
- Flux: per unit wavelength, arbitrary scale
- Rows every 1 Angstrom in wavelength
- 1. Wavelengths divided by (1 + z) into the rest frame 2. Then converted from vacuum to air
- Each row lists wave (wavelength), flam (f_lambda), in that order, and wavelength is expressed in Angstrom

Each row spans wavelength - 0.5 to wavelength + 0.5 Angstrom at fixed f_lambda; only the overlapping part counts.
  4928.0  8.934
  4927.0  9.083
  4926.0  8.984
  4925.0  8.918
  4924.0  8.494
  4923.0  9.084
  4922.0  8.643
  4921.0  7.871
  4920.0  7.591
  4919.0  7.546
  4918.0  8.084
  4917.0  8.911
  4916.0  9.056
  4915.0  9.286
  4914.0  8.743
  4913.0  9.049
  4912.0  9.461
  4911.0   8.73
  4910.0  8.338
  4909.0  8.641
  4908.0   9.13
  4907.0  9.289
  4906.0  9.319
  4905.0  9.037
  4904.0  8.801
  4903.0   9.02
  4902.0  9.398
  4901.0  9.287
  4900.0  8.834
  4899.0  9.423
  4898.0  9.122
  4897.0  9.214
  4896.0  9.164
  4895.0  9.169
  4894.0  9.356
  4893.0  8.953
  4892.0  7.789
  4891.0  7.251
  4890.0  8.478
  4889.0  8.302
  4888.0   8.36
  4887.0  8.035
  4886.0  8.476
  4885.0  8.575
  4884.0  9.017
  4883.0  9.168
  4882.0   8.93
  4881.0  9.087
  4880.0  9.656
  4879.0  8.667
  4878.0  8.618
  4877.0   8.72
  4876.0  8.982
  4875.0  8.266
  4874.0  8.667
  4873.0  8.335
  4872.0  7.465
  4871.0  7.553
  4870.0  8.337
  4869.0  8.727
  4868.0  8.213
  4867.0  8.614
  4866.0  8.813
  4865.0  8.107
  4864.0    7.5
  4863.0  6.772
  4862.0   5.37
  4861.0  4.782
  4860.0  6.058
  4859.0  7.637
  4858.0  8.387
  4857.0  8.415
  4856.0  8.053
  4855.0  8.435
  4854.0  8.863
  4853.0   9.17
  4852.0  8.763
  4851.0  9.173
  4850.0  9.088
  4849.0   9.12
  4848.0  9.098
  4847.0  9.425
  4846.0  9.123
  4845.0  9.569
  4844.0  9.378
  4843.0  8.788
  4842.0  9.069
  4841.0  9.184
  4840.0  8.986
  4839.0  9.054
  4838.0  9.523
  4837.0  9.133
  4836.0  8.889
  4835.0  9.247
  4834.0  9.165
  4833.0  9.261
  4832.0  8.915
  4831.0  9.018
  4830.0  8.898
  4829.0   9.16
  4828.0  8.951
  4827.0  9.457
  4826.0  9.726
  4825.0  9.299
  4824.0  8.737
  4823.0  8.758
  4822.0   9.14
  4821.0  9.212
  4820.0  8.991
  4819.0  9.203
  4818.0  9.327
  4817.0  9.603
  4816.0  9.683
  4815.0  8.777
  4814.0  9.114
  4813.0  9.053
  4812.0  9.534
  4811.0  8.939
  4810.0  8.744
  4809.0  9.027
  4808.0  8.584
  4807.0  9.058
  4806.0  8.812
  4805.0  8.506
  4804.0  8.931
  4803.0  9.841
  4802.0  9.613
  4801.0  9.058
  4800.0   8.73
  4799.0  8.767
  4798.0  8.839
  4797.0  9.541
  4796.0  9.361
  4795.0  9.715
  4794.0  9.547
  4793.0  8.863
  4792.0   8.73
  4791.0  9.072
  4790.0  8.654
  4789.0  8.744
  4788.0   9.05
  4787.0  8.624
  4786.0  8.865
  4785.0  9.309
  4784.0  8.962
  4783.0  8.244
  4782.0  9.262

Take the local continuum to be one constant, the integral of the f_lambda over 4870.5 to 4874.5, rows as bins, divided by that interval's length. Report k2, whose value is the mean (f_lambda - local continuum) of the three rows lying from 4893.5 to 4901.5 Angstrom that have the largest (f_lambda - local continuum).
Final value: 1.35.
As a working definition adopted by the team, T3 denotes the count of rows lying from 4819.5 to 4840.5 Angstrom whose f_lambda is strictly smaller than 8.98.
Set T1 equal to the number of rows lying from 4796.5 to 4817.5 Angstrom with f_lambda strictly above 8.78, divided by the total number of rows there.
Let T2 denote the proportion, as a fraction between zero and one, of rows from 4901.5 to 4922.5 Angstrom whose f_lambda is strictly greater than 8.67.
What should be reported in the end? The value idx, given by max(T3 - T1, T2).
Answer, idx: 5.3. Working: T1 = 0.71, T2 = 0.67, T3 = 6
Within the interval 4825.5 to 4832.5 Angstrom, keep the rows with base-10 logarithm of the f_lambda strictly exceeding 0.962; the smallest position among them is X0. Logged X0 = 4826.0 Angstrom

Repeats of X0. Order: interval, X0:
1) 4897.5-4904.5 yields 4899.0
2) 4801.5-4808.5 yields 4802.0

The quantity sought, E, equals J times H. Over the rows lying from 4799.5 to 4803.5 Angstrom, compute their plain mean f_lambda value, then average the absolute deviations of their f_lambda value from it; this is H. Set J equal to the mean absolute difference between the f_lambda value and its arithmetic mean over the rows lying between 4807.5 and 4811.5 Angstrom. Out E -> 0.066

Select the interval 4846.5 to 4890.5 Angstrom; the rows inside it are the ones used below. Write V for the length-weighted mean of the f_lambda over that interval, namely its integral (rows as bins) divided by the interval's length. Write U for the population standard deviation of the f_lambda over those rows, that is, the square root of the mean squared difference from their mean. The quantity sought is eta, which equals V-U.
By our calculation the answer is 7.35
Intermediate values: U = 1.0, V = 8.32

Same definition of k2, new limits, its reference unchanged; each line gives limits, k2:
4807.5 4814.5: 1.23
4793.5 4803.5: 1.72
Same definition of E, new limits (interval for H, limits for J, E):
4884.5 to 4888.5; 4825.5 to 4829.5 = 0.044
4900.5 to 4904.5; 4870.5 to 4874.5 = 0.107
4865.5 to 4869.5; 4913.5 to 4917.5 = 0.033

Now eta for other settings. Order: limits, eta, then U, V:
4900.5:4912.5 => 8.71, 0.3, 9.04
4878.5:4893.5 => 8.00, 0.6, 8.58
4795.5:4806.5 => 8.68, 0.4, 9.09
